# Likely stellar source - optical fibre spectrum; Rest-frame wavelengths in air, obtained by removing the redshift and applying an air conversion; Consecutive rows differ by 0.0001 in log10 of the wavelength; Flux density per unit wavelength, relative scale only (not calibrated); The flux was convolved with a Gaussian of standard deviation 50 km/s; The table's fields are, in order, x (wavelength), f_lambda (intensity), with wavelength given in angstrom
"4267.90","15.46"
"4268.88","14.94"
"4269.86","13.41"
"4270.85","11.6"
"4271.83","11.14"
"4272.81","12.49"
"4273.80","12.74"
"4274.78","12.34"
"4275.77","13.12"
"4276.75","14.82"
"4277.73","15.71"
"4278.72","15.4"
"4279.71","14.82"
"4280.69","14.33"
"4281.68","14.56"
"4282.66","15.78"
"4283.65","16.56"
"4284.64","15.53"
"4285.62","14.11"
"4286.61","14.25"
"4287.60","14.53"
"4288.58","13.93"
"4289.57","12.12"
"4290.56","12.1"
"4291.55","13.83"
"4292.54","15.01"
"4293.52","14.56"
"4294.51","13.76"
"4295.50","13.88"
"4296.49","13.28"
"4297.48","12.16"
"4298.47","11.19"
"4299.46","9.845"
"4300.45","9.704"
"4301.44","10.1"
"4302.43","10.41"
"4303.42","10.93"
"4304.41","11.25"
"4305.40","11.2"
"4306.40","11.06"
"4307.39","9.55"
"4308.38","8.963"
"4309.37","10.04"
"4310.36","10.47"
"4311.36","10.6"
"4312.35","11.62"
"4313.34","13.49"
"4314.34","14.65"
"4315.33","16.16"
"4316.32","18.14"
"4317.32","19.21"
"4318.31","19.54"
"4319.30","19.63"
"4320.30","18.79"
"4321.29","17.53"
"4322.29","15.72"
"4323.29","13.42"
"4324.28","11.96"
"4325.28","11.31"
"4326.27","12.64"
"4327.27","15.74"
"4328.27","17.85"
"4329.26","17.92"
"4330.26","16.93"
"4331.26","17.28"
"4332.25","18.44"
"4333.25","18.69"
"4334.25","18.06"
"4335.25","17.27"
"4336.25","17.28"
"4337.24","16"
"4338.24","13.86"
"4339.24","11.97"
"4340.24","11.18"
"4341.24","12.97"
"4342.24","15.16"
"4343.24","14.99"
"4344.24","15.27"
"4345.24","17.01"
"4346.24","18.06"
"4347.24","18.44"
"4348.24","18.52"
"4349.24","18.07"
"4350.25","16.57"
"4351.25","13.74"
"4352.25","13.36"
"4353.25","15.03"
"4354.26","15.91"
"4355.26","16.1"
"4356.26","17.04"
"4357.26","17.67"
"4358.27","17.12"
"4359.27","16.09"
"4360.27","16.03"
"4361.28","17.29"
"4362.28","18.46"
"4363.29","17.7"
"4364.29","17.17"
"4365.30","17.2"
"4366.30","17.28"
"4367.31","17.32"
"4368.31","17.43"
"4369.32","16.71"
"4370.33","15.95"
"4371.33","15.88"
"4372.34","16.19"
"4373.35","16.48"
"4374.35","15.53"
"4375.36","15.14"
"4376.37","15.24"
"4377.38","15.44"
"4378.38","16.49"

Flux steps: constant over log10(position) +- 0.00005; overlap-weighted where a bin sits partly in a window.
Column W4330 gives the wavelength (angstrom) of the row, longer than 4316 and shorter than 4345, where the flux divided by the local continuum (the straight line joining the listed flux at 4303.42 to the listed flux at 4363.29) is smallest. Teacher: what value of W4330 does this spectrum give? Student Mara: 4340.24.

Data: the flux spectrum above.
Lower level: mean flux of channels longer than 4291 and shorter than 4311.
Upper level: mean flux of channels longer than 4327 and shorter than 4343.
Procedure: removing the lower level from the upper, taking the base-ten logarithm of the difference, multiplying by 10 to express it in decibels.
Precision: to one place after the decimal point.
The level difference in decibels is 6.5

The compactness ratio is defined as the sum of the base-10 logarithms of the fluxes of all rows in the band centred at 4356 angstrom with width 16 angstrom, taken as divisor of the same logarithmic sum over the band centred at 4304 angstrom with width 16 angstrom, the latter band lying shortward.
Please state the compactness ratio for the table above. 0.84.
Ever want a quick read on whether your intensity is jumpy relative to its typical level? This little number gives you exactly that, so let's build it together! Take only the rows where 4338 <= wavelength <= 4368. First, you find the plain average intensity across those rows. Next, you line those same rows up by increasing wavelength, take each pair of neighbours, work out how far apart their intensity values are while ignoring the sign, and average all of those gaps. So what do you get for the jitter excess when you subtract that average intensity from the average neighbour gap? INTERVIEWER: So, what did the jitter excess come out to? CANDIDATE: -15.2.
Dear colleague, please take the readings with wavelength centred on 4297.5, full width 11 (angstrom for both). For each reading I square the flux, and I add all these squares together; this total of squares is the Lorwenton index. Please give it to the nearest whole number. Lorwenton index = 1670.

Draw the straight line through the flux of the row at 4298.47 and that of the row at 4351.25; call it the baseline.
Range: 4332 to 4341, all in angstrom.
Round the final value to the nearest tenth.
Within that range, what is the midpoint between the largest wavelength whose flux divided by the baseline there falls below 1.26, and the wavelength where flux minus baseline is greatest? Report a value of 4336.7 angstrom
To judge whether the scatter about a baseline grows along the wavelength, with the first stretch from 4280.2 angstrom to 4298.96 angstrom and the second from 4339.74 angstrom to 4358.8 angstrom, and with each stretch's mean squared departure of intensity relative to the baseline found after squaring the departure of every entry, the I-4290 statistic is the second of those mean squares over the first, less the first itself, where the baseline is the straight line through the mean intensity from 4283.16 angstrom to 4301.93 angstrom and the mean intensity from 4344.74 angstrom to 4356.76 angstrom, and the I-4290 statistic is -2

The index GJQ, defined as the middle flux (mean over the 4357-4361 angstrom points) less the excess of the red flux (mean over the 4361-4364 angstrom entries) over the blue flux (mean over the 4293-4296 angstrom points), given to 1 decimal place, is 13.0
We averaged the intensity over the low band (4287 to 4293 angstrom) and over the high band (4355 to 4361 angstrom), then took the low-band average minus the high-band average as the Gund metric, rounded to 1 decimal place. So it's -3.1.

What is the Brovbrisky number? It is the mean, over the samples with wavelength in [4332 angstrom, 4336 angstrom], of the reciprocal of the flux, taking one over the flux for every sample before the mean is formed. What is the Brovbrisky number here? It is 0.055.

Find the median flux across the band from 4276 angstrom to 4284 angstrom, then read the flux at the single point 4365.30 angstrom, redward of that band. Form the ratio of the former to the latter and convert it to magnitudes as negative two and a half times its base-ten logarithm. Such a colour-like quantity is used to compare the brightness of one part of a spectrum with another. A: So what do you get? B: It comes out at 0.1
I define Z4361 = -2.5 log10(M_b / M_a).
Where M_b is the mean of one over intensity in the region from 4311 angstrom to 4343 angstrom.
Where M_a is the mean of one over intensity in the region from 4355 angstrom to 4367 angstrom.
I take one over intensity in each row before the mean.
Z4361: -0.13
